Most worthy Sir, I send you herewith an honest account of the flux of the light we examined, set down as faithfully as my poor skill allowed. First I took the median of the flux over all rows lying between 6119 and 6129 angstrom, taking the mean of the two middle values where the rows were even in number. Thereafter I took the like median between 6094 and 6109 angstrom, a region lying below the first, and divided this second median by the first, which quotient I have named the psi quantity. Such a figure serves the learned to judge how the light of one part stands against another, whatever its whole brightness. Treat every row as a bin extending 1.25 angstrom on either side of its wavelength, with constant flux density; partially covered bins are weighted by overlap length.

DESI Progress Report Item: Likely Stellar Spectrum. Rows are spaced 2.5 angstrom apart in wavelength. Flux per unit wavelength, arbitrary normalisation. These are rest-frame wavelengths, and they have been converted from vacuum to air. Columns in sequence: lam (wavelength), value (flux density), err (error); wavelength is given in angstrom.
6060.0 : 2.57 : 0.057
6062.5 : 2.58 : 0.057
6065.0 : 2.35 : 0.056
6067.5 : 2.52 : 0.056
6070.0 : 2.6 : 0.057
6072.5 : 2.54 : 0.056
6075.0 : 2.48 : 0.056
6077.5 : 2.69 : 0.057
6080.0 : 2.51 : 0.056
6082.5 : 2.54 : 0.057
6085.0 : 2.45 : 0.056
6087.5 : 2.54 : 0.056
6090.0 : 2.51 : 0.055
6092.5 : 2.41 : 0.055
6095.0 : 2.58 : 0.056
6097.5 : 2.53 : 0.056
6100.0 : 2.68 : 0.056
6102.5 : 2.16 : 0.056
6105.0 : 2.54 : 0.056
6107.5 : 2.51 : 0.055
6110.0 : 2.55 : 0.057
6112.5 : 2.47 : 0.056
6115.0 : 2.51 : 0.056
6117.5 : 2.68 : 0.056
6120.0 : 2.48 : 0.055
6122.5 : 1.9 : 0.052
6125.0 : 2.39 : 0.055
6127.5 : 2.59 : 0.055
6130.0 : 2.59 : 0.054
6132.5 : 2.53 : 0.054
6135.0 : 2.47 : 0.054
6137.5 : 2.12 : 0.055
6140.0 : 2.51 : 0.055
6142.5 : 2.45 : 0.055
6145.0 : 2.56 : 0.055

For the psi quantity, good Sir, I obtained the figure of 1.04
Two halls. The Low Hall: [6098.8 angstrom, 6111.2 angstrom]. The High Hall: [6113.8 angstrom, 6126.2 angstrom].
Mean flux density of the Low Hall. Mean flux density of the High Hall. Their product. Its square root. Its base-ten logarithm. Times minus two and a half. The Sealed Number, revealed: -0.97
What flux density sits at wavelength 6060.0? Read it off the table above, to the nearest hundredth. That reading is 2.57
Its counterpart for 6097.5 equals 2.53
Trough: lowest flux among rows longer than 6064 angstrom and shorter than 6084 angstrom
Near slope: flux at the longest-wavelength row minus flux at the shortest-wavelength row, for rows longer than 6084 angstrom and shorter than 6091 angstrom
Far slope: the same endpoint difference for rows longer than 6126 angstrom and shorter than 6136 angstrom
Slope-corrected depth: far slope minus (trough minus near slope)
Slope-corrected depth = -2.41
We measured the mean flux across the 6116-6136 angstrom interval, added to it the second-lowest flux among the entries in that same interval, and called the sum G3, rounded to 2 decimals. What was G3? 4.84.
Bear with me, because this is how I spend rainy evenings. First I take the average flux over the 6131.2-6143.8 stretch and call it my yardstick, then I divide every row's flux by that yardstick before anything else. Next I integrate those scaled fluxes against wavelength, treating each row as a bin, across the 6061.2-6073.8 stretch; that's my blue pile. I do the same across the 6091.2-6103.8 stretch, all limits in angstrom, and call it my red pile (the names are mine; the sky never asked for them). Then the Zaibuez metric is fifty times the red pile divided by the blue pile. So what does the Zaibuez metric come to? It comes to 49.1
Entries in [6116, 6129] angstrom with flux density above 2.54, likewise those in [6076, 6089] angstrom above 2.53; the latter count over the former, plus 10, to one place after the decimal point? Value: 11.5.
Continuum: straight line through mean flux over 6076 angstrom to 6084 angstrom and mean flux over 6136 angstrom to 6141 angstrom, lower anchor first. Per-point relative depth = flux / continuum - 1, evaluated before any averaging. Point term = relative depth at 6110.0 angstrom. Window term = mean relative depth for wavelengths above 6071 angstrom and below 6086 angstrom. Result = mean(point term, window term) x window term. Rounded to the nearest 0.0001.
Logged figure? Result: -0.0002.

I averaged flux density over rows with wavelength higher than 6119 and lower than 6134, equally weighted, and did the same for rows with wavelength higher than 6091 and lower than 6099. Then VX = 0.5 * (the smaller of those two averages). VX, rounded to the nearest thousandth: 1.207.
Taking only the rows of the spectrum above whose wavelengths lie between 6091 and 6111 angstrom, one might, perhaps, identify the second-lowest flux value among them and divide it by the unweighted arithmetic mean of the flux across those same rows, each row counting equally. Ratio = 0.966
